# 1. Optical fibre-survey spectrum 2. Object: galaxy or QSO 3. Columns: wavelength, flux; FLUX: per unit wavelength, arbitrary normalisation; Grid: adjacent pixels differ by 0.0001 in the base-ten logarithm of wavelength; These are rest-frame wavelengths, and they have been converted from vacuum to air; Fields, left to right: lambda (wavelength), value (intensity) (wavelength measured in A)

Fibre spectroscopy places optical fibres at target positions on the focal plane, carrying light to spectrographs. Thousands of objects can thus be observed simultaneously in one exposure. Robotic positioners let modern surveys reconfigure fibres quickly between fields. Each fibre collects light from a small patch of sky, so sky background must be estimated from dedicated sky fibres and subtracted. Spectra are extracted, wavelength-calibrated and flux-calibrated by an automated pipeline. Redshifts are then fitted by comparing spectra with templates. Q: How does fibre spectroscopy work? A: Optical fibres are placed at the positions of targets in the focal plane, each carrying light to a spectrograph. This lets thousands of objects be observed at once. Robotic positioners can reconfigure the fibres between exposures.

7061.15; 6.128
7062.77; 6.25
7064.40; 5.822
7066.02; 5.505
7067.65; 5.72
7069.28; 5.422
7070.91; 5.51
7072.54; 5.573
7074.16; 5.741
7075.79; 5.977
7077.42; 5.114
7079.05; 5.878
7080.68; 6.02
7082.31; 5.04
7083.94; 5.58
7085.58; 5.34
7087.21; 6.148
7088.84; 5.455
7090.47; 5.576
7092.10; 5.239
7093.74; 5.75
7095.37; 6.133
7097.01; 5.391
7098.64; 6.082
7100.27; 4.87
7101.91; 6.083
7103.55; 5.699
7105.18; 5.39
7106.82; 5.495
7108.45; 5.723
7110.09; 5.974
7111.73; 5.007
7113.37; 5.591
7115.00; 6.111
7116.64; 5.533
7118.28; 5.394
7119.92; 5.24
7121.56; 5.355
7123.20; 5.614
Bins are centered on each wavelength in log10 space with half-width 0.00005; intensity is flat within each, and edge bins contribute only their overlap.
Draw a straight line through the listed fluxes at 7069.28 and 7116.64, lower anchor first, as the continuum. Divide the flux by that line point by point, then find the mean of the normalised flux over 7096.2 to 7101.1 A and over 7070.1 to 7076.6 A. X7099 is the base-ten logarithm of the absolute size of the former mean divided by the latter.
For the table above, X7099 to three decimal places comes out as -0.024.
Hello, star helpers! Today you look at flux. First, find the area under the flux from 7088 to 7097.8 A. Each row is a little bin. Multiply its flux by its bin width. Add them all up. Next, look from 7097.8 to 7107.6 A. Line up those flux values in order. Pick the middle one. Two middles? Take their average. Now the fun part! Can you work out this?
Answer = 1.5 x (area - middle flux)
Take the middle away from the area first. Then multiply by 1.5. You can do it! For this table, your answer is 73.8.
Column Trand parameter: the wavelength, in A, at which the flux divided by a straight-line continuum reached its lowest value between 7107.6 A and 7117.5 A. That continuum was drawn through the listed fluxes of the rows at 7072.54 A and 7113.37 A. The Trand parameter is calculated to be 7111.73 A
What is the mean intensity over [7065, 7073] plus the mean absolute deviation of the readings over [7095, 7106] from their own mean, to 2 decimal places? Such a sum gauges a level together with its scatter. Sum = 5.93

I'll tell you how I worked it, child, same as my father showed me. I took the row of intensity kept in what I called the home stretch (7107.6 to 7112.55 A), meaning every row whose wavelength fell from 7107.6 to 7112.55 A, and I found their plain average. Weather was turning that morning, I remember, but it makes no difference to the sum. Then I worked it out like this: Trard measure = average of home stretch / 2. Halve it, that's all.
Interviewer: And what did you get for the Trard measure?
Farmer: 2.78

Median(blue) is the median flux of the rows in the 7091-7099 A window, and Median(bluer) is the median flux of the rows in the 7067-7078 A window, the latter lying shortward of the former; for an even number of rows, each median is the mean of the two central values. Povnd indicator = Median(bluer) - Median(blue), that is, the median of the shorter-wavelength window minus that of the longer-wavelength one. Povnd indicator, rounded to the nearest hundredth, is -0.18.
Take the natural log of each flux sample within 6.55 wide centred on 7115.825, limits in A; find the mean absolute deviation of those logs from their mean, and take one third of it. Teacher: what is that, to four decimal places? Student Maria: 0.0130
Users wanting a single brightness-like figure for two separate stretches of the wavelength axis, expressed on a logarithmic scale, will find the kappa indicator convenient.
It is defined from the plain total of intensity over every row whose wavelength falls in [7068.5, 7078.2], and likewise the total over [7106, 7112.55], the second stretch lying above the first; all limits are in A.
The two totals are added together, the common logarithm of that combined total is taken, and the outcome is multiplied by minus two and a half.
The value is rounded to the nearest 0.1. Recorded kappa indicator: -4.4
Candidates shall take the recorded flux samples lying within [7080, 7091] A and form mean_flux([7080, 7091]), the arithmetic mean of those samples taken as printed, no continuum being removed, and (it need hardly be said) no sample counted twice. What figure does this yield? 5.59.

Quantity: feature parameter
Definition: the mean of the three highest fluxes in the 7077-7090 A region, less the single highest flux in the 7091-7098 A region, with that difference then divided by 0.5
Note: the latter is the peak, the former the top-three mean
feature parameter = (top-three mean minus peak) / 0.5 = -0.24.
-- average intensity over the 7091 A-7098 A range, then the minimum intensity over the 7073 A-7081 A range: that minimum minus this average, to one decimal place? -0.5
